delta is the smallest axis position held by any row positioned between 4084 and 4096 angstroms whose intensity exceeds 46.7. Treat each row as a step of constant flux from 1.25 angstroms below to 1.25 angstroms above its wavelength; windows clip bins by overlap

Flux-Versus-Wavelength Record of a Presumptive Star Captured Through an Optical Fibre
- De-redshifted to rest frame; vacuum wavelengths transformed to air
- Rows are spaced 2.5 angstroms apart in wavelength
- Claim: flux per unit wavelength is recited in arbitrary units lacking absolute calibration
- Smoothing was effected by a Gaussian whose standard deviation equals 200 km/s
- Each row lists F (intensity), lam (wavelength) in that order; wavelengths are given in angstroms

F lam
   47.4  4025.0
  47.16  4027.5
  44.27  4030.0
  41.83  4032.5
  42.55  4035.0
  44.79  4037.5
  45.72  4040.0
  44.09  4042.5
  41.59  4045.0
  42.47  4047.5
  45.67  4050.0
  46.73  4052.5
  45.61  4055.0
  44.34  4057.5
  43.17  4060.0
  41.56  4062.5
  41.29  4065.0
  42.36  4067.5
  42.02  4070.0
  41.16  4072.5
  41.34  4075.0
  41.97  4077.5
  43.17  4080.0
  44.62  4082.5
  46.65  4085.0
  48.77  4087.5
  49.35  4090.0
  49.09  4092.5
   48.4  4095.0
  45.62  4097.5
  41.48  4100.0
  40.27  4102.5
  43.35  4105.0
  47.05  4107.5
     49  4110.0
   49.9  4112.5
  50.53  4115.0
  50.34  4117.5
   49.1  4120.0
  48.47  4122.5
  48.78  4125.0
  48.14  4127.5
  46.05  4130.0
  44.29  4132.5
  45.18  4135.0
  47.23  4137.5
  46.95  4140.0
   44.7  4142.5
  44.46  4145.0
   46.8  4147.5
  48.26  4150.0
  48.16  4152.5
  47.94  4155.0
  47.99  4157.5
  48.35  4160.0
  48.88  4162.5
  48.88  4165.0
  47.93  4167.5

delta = 4087.5 angstroms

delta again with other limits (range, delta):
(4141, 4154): 4147.5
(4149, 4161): 4150.0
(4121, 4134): 4122.5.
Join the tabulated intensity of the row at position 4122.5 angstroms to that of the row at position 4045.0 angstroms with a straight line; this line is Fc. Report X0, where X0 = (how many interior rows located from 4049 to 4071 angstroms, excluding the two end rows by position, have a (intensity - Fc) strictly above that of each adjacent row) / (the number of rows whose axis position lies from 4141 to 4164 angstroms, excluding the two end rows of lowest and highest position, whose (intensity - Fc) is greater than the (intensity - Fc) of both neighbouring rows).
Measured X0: 2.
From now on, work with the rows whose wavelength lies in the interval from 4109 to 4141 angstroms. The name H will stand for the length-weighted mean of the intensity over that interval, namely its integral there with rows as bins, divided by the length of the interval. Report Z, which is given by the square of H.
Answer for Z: 2304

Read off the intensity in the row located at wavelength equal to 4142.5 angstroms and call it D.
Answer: 44.7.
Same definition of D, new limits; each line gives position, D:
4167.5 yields 47.93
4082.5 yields 44.62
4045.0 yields 41.59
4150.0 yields 48.26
